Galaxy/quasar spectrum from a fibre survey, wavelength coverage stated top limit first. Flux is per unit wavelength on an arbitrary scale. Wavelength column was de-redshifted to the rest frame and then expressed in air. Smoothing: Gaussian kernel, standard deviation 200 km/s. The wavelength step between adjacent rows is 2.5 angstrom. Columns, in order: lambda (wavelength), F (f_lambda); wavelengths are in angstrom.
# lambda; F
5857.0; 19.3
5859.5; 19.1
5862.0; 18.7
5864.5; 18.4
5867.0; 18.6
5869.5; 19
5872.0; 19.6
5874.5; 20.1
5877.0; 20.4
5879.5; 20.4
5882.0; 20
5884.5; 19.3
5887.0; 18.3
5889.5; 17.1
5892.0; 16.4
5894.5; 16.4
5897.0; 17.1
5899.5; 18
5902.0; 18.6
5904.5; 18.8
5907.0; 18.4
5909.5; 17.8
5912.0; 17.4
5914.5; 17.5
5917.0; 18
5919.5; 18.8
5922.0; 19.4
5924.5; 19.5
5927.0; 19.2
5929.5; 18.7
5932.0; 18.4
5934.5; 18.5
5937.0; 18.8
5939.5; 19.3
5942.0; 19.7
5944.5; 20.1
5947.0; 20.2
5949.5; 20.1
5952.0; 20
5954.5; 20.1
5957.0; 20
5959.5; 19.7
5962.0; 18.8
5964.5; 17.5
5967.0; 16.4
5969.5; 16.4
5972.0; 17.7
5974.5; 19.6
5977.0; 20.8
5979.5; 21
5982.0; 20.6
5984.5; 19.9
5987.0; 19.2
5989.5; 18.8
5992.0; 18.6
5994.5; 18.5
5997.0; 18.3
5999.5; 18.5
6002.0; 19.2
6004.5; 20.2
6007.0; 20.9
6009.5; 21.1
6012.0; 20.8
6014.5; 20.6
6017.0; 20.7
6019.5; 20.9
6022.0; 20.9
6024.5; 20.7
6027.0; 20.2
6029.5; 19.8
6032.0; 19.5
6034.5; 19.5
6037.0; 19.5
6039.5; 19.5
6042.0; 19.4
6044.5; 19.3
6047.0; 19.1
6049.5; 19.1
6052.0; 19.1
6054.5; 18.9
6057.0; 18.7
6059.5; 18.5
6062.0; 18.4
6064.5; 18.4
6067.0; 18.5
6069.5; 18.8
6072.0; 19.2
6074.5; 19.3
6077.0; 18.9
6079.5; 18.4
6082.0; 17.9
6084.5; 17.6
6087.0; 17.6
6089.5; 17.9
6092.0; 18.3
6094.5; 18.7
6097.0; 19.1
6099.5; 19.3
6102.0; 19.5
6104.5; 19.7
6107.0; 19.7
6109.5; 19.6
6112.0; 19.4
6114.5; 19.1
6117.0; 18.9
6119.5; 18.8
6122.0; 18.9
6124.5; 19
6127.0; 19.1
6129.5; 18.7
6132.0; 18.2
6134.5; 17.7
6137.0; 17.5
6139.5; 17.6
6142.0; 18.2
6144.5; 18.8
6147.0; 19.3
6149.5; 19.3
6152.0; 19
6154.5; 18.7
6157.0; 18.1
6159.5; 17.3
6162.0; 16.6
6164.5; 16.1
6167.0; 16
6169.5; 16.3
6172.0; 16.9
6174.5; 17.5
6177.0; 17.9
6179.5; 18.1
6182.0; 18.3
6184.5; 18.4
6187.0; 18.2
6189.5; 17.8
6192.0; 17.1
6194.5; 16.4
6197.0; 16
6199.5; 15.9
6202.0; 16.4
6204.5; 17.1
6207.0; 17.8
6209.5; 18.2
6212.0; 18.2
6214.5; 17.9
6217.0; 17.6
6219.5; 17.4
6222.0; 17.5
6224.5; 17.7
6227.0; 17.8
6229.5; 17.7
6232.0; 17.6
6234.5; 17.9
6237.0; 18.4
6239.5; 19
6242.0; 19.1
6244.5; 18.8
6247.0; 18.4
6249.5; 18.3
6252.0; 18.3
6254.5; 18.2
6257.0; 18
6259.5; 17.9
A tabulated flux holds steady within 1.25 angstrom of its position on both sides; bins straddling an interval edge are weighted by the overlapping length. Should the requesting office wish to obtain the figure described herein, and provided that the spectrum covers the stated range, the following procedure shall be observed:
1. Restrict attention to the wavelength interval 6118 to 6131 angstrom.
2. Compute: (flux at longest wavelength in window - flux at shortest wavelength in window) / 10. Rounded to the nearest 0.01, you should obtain -0.01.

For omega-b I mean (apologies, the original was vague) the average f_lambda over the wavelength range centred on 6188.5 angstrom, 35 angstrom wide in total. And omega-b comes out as 17.3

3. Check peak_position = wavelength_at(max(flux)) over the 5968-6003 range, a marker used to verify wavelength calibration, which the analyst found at 5979.5 angstrom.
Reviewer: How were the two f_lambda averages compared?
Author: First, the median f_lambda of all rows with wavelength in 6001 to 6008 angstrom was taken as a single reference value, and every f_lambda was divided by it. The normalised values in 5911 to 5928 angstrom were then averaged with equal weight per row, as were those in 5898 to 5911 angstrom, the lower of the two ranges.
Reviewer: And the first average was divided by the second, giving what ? 1.01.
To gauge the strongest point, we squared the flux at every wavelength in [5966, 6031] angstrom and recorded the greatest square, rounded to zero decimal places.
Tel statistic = 445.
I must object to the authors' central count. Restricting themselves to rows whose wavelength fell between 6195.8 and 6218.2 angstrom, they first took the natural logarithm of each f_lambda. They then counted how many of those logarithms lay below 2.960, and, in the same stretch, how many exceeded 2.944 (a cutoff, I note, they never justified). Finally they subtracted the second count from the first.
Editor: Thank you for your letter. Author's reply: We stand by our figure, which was 9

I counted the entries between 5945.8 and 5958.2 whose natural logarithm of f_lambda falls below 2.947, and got 0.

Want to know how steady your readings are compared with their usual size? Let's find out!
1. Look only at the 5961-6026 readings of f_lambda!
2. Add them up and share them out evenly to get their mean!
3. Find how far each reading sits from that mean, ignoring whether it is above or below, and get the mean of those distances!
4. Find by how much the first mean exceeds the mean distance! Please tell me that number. 18.3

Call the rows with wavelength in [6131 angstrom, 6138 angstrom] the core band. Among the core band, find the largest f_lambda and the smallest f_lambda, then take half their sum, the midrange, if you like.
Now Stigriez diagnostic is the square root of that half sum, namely 4.22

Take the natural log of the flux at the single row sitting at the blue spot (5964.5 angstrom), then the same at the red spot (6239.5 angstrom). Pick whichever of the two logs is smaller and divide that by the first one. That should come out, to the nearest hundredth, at 1.00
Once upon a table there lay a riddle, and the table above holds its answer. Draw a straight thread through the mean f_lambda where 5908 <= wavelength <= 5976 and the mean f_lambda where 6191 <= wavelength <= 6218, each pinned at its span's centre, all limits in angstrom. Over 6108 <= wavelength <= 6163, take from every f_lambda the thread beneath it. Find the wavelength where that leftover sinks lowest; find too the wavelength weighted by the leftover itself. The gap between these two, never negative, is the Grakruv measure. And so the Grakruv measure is 31.7 angstrom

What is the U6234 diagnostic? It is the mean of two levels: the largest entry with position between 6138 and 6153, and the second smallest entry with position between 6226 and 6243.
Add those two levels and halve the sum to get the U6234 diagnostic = 18.5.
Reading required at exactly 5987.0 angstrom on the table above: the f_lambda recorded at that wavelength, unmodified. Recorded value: 19.2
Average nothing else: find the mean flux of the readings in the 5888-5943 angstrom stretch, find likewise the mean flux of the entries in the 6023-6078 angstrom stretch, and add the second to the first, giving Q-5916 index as 37.5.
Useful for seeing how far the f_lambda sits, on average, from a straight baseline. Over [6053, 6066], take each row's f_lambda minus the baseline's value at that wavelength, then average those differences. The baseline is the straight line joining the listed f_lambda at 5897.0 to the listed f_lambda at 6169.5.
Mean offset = 2.0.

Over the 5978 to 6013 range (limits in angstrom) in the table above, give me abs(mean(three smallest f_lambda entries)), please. 18.43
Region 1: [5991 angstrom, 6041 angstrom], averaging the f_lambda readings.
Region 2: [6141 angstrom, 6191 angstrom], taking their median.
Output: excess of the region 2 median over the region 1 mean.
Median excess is -1.8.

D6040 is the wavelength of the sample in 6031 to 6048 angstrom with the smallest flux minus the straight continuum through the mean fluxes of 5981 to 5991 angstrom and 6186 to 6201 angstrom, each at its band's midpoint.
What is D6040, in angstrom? 6047.0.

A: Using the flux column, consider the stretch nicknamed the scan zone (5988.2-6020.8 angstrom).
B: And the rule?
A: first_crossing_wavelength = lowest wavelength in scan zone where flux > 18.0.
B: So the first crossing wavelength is 5989.5 angstrom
